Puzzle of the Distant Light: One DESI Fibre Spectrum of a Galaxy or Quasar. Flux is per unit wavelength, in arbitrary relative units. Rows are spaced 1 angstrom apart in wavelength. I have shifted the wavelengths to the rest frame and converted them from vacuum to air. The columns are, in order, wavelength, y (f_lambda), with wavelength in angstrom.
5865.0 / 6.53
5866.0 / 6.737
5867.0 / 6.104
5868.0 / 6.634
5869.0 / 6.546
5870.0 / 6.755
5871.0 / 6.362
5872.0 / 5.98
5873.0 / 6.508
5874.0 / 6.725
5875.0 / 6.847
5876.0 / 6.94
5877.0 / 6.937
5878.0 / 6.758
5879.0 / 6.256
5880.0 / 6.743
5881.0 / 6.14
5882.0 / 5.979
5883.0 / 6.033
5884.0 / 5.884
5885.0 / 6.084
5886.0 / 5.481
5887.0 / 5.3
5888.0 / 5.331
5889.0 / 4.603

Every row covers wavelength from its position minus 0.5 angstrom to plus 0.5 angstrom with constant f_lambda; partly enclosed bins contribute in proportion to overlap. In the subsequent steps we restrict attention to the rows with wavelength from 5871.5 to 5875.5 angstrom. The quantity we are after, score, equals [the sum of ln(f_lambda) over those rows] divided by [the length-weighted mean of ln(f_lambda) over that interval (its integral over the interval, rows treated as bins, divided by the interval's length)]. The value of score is 4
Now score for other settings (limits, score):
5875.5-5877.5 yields 2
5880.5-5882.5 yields 2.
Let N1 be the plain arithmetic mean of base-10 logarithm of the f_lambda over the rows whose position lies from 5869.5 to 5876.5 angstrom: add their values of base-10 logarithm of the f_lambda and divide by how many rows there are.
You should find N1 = 0.818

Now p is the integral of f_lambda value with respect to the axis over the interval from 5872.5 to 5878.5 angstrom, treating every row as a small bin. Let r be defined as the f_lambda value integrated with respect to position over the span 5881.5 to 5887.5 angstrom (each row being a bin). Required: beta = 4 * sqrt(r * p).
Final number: 150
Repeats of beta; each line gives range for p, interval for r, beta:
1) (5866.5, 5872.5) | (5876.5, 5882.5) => 154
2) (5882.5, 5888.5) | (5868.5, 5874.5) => 146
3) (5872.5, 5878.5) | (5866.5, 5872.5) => 158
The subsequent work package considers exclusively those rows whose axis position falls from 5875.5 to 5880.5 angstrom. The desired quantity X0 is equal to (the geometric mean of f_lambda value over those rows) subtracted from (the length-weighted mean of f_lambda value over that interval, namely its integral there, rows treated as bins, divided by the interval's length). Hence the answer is 0.0048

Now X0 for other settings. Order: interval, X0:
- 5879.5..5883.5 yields 0.0073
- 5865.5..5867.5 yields 0.0078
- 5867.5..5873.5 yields 0.0049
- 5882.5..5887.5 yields 0.0085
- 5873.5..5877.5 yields 0.0006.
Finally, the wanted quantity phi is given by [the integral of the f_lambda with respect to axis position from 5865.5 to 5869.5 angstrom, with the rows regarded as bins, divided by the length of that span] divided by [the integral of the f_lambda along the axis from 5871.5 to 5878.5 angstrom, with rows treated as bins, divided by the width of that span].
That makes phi 0.98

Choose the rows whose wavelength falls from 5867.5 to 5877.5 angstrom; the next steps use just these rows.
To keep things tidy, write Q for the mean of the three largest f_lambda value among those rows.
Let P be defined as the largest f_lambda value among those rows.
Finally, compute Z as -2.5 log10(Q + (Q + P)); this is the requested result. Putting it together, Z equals -3.29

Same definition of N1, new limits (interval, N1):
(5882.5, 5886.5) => 0.768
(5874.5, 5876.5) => 0.838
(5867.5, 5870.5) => 0.822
